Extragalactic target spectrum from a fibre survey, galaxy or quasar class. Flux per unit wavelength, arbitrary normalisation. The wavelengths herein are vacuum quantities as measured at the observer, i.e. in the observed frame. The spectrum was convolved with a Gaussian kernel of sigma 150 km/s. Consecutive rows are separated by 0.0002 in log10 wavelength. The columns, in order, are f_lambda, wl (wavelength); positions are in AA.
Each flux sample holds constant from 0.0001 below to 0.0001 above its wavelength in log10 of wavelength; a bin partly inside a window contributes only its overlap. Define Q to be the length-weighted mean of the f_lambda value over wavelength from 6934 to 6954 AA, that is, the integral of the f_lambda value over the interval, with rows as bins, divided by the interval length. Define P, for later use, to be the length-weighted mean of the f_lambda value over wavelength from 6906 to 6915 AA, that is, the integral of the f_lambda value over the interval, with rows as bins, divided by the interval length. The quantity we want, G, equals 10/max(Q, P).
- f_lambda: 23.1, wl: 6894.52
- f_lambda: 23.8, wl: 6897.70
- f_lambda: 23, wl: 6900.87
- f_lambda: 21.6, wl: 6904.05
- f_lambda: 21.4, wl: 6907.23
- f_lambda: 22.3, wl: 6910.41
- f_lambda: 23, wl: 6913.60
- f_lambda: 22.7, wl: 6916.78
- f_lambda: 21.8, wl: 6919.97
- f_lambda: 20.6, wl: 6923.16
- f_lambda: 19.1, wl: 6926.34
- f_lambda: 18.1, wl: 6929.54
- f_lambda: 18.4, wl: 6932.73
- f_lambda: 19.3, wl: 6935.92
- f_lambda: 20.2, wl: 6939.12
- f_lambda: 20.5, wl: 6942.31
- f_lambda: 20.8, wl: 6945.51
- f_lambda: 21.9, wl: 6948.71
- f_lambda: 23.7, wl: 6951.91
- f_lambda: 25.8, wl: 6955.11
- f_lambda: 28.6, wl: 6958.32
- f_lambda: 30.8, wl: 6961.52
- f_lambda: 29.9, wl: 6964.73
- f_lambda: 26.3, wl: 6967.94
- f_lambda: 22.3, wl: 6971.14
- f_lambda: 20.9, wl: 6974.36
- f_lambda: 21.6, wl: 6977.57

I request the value 0.45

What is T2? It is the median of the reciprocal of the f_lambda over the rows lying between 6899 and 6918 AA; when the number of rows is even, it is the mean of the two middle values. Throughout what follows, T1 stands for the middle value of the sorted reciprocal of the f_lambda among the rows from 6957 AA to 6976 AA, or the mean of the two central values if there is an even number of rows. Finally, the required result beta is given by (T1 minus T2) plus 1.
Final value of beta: 0.99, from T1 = 0.036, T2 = 0.044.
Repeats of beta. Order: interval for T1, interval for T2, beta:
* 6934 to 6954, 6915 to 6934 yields 1.00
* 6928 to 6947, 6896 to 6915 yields 1.01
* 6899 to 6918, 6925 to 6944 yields 0.99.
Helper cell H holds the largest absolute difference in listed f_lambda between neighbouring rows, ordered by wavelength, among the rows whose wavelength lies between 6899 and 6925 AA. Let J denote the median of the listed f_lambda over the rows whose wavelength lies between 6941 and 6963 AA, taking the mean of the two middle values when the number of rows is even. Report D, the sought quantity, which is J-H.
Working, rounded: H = 1.40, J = 24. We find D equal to 22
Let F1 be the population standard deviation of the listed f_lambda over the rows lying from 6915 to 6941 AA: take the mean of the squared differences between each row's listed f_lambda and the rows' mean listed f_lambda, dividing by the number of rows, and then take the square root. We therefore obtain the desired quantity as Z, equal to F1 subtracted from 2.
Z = 0.5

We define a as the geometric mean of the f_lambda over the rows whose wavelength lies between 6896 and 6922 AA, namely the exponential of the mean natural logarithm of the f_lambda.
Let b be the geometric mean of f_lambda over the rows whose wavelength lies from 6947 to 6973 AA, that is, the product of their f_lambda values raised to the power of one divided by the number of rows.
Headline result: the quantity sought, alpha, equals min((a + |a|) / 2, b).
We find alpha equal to 22.4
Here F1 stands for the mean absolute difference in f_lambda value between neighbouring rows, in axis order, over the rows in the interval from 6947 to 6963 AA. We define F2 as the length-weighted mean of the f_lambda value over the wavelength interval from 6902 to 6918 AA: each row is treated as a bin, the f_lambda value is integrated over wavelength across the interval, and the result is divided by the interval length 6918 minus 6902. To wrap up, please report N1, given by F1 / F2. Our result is 0.10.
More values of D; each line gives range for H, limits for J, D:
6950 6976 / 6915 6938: 15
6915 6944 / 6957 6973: 27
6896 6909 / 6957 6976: 26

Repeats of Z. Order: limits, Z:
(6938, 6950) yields 1.4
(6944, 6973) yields -1.4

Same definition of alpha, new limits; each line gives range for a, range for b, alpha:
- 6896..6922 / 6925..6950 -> 19.8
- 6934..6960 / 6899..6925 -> 22.0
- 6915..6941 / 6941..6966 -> 20.0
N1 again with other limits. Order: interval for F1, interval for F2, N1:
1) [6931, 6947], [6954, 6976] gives 0.02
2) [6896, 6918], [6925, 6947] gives 0.04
